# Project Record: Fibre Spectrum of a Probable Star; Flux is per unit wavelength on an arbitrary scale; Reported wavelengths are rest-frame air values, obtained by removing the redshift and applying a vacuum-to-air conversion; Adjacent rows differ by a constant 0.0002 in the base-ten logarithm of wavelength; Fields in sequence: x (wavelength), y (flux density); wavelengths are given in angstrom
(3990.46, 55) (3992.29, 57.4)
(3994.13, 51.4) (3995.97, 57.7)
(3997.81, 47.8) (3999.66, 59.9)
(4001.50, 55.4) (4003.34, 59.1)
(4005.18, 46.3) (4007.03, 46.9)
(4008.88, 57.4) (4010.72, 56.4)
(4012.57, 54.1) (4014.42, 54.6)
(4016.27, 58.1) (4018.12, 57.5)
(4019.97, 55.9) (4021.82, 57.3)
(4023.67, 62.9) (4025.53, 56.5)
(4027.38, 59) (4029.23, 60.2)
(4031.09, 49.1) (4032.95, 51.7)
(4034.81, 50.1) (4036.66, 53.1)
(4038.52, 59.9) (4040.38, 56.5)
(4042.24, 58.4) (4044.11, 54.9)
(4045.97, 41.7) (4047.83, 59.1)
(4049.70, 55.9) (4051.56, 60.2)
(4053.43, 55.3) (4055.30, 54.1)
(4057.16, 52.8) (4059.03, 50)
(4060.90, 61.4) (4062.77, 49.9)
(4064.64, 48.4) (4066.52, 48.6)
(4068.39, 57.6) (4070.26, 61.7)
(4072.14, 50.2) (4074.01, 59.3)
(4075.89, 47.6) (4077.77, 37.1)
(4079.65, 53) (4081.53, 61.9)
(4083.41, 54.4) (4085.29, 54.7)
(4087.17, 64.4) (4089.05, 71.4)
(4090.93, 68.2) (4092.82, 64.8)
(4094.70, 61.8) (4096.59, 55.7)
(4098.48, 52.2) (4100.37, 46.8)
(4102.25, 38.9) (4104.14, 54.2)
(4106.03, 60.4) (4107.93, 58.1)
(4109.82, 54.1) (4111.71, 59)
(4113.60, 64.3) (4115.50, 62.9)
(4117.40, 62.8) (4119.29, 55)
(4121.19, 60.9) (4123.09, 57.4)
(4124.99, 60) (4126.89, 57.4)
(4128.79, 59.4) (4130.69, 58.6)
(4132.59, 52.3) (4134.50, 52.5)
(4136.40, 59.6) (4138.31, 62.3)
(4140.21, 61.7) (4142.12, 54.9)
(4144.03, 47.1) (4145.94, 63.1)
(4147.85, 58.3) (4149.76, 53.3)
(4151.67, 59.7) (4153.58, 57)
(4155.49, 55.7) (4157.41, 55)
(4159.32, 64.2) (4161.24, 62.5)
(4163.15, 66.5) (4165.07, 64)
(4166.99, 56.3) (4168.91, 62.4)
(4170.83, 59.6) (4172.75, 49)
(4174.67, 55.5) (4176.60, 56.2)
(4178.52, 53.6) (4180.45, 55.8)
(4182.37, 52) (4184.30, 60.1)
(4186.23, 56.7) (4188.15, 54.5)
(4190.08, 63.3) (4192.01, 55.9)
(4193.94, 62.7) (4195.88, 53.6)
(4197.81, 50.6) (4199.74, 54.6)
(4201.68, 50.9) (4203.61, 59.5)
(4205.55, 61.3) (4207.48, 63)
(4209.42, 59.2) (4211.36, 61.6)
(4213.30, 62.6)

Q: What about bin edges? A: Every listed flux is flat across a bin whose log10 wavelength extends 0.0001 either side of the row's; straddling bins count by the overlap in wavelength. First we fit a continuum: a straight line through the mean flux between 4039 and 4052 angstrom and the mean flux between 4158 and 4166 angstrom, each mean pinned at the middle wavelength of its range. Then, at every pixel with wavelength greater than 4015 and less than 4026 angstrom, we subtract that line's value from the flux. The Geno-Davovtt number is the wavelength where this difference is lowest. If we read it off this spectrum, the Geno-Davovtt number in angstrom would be 4019.97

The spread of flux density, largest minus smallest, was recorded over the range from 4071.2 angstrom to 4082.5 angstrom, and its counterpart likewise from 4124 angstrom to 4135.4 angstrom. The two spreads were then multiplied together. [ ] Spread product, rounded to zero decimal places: 191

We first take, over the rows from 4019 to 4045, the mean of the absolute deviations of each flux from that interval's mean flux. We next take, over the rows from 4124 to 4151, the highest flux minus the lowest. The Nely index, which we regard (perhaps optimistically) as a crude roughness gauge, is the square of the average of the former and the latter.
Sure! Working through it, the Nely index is 91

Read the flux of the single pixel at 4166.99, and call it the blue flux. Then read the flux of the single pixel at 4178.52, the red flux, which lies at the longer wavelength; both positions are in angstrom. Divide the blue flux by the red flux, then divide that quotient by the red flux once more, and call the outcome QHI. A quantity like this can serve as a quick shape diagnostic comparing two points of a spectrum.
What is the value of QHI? 0.0196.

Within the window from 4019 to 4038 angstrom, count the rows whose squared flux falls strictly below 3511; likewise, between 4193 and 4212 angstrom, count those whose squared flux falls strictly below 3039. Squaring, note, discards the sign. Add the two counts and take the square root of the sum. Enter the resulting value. 3.5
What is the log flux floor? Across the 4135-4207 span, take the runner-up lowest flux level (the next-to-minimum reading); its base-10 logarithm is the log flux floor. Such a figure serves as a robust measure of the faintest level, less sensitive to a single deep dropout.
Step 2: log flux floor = 1.69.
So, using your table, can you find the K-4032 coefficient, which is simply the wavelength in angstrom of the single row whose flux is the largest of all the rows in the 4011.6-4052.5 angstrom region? 4023.67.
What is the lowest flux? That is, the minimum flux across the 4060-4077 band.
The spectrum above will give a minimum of 47.6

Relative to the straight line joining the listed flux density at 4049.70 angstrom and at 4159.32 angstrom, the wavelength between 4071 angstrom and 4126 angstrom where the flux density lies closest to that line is 4106.03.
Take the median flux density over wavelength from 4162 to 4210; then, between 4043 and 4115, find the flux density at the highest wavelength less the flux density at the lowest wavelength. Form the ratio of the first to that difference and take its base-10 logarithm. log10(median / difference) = 0.78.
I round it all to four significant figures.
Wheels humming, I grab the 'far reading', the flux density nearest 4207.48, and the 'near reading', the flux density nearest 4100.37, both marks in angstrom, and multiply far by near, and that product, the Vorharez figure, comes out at 2948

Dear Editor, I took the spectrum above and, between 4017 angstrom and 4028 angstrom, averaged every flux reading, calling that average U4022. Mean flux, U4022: 58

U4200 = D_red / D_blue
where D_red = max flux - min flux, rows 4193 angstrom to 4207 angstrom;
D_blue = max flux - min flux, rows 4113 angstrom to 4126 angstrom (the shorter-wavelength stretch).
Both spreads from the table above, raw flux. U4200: 1.3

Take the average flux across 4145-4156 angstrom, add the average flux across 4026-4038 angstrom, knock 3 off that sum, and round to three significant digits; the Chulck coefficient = 109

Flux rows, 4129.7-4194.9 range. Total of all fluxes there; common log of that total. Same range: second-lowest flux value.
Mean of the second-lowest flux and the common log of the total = 26.1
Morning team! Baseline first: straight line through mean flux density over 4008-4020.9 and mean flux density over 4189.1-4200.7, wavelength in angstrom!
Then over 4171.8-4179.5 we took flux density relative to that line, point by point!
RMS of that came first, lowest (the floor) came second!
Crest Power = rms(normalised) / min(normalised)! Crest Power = 1.09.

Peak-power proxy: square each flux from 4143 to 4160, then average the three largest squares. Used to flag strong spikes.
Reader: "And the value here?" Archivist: 3889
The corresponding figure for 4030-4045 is 3397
